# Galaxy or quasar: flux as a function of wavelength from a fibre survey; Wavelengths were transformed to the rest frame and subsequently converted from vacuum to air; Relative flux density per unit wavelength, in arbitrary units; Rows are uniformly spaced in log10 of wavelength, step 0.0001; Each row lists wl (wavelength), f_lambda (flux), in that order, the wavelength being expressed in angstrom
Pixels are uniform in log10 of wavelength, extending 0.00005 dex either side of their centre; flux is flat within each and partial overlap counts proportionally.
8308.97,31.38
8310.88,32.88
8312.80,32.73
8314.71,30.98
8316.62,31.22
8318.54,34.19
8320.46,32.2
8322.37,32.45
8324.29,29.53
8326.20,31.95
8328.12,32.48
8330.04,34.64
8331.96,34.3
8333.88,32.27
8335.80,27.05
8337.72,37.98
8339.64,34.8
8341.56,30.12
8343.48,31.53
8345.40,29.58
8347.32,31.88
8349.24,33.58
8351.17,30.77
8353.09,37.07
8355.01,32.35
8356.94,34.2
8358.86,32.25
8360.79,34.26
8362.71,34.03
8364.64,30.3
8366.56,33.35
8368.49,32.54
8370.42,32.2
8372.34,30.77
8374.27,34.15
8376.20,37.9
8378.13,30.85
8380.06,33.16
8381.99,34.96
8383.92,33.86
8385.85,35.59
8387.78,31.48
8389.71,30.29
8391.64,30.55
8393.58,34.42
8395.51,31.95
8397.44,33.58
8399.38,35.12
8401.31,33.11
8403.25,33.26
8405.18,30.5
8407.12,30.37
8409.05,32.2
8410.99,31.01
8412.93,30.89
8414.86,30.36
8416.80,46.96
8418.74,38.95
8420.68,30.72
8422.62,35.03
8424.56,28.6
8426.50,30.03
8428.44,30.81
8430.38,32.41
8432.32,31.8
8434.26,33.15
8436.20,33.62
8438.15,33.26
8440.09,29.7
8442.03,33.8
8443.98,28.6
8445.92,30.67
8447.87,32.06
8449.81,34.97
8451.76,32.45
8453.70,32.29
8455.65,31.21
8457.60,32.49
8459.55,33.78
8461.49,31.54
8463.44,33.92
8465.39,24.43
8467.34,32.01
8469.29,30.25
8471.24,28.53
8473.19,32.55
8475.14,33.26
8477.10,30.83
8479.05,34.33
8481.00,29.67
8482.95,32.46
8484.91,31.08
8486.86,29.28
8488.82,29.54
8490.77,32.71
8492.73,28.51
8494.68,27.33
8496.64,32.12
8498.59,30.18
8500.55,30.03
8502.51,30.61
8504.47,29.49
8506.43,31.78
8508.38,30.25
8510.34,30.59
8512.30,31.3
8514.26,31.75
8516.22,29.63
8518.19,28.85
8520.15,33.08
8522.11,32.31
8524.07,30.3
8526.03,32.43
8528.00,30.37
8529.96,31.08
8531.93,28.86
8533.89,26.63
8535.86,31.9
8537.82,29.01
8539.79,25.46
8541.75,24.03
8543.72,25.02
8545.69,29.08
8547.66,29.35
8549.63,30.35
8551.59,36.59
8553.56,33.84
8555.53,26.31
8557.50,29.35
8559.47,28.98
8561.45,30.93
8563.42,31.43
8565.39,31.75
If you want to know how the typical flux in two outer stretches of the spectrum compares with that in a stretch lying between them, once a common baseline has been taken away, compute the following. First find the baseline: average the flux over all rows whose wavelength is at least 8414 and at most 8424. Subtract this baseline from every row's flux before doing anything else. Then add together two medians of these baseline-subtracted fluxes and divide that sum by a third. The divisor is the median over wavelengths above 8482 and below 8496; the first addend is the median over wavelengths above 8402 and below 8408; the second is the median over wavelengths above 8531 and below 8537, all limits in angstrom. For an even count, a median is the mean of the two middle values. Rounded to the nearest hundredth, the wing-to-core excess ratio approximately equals 1.96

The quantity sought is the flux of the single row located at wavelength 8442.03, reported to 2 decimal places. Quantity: 33.80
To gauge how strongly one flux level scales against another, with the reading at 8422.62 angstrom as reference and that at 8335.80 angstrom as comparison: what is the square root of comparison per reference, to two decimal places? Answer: 0.88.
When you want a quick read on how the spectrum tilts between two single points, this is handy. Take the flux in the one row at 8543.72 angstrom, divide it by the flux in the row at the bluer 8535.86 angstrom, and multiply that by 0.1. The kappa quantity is 0.078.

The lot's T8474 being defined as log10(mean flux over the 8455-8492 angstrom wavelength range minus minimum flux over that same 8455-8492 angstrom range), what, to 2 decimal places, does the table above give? 0.83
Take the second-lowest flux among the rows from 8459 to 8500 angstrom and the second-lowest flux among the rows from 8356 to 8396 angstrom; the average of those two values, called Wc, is 28.8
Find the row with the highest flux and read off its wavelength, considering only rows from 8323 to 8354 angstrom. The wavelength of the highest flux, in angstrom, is 8337.72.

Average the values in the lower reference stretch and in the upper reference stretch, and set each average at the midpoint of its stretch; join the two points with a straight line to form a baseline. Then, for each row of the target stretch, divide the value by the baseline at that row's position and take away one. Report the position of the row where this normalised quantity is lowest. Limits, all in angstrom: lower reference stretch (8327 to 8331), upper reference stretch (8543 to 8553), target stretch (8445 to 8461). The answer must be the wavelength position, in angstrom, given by 8445.92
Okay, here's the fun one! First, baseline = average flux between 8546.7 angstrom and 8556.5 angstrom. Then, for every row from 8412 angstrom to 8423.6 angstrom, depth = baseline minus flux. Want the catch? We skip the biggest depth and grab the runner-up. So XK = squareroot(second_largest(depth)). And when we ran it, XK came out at 0.8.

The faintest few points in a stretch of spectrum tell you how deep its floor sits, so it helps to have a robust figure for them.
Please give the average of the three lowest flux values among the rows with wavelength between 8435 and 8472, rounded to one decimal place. 27.2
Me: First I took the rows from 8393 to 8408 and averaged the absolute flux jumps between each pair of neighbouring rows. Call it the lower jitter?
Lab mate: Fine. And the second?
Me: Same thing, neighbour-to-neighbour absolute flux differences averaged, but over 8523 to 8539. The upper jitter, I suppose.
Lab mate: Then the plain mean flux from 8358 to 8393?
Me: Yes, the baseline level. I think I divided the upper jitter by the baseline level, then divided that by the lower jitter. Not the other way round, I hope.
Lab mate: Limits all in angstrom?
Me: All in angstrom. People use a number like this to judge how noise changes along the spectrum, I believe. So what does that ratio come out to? 0.05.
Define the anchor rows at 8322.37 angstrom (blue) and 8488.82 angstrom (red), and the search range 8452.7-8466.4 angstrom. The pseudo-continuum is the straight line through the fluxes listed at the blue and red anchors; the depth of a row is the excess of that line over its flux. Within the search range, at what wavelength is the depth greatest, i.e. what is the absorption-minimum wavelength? 8465.39 angstrom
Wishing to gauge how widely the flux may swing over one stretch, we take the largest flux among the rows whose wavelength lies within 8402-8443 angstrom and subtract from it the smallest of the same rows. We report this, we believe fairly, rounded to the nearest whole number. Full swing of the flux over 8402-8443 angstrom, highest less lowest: 18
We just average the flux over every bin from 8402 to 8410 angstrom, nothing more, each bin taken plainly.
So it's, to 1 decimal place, 31.6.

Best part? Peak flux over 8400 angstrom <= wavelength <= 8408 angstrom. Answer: 33.26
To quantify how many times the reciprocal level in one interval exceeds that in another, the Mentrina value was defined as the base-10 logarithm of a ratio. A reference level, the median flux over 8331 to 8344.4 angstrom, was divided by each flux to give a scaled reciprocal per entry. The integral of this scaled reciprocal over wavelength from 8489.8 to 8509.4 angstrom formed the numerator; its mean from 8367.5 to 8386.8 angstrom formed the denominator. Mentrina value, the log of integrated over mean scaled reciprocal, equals 1.34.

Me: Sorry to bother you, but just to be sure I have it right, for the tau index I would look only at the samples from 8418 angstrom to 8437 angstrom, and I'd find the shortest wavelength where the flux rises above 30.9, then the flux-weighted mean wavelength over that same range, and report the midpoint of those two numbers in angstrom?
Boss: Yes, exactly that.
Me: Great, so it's 8423.1 angstrom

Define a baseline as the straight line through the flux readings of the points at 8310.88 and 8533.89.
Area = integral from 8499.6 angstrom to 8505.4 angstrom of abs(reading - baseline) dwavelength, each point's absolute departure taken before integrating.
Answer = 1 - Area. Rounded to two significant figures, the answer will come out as -14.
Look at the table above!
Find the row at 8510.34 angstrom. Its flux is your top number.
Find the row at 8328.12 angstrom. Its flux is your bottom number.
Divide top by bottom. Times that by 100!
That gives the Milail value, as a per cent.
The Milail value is 94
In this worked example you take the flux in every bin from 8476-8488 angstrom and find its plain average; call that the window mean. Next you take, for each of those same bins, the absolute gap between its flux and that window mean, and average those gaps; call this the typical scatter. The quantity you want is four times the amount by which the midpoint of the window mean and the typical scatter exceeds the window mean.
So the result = -59.7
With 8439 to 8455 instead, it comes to -60.4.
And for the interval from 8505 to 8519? -59.4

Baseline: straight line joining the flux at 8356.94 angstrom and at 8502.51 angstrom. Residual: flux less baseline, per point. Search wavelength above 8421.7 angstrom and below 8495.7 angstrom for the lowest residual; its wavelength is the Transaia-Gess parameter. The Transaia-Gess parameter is 8465.39 angstrom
